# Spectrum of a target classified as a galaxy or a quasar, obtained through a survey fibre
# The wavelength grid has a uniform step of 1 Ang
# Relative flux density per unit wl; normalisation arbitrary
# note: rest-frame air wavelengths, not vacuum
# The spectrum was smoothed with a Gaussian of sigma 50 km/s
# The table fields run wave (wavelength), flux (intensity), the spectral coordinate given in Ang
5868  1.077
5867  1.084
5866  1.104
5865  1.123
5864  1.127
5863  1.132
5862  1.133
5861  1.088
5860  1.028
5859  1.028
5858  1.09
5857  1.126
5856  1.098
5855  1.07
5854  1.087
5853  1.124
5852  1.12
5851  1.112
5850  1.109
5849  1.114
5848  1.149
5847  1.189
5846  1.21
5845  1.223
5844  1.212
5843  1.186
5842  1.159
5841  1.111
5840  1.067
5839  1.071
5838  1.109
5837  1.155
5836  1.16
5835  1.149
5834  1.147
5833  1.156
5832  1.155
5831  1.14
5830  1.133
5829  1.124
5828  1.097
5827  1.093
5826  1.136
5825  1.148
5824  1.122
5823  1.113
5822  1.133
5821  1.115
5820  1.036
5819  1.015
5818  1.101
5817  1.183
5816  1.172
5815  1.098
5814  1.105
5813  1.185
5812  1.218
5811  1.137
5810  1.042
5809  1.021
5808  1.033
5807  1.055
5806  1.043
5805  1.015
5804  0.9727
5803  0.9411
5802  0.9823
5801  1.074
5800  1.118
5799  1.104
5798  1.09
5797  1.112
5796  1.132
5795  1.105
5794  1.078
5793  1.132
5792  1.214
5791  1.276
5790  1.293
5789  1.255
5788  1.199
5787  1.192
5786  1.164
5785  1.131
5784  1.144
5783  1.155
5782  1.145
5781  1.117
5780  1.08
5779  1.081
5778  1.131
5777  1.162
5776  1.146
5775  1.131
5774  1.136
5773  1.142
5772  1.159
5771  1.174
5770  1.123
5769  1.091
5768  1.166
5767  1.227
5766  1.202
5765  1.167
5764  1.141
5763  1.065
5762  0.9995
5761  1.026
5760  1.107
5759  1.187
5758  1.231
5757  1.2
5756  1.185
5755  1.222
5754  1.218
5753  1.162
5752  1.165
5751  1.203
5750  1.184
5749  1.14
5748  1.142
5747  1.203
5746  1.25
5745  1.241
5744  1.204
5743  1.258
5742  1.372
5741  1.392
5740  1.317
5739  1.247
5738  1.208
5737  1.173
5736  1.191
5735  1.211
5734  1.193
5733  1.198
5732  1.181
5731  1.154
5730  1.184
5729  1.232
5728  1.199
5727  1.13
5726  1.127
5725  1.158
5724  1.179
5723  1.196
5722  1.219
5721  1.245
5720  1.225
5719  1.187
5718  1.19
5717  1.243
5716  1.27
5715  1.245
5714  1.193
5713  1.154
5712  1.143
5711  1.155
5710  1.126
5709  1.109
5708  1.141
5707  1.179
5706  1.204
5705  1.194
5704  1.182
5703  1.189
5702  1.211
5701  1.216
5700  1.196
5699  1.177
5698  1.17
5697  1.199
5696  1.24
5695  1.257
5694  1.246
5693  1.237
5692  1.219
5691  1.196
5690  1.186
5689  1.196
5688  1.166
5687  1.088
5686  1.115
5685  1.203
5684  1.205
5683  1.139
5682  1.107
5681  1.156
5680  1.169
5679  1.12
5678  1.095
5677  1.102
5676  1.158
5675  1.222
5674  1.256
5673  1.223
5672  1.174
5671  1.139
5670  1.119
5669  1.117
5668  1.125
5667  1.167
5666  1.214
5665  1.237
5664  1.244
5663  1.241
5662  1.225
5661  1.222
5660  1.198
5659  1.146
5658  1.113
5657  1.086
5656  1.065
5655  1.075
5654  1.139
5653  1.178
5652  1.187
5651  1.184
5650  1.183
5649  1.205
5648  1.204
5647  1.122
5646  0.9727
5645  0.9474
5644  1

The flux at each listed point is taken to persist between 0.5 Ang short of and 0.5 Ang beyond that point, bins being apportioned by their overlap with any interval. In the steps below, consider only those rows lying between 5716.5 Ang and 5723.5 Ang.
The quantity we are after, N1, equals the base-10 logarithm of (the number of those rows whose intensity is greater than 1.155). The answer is 0.85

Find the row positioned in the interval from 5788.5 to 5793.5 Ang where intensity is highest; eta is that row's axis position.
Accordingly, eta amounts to 5790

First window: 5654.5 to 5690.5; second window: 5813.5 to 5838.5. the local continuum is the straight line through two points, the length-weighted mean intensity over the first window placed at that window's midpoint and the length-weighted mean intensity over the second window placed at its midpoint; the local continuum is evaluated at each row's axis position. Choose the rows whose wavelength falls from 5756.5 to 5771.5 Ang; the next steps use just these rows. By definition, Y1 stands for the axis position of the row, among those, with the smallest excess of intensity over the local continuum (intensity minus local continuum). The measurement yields 5762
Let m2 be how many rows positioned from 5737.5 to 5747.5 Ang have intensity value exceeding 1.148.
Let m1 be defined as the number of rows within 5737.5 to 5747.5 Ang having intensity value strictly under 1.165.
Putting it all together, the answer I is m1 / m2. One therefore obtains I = 0.0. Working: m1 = 0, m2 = 10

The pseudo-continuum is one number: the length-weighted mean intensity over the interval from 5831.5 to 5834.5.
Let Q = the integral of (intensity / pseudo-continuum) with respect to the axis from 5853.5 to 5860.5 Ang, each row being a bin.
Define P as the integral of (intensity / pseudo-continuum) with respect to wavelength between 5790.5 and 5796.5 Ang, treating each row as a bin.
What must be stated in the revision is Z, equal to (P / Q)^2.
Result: 0.85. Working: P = 6.0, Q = 6.5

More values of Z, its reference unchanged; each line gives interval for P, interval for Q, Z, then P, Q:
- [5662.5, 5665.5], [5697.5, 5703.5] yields 0.27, 3.2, 6.2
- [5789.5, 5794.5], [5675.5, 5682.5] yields 0.57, 5.2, 6.9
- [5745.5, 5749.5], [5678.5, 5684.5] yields 0.47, 4.1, 6.0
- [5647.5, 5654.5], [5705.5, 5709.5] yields 3.19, 7.2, 4.0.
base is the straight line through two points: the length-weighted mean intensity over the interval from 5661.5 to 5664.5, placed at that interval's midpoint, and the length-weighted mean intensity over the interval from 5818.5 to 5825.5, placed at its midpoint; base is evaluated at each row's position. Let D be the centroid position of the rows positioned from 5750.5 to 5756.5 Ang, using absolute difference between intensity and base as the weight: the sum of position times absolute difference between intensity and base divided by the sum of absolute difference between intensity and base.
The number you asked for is 5753.9 Ang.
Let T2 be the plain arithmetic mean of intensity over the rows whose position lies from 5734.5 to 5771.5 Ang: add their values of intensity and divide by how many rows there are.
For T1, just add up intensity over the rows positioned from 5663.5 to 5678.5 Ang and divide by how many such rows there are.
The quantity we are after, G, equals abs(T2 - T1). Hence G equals 0.016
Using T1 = 1.173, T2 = 1.19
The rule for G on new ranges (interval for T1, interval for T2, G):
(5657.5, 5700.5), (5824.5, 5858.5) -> 0.046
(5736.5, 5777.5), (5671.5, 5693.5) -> 0.013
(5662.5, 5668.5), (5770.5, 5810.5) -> 0.088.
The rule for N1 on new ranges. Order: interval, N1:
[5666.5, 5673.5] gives 0.48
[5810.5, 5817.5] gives 0.60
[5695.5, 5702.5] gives 0.85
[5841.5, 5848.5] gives 0.78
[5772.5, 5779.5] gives 0.00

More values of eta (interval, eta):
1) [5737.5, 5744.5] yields 5741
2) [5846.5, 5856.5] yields 5847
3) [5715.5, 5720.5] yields 5716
